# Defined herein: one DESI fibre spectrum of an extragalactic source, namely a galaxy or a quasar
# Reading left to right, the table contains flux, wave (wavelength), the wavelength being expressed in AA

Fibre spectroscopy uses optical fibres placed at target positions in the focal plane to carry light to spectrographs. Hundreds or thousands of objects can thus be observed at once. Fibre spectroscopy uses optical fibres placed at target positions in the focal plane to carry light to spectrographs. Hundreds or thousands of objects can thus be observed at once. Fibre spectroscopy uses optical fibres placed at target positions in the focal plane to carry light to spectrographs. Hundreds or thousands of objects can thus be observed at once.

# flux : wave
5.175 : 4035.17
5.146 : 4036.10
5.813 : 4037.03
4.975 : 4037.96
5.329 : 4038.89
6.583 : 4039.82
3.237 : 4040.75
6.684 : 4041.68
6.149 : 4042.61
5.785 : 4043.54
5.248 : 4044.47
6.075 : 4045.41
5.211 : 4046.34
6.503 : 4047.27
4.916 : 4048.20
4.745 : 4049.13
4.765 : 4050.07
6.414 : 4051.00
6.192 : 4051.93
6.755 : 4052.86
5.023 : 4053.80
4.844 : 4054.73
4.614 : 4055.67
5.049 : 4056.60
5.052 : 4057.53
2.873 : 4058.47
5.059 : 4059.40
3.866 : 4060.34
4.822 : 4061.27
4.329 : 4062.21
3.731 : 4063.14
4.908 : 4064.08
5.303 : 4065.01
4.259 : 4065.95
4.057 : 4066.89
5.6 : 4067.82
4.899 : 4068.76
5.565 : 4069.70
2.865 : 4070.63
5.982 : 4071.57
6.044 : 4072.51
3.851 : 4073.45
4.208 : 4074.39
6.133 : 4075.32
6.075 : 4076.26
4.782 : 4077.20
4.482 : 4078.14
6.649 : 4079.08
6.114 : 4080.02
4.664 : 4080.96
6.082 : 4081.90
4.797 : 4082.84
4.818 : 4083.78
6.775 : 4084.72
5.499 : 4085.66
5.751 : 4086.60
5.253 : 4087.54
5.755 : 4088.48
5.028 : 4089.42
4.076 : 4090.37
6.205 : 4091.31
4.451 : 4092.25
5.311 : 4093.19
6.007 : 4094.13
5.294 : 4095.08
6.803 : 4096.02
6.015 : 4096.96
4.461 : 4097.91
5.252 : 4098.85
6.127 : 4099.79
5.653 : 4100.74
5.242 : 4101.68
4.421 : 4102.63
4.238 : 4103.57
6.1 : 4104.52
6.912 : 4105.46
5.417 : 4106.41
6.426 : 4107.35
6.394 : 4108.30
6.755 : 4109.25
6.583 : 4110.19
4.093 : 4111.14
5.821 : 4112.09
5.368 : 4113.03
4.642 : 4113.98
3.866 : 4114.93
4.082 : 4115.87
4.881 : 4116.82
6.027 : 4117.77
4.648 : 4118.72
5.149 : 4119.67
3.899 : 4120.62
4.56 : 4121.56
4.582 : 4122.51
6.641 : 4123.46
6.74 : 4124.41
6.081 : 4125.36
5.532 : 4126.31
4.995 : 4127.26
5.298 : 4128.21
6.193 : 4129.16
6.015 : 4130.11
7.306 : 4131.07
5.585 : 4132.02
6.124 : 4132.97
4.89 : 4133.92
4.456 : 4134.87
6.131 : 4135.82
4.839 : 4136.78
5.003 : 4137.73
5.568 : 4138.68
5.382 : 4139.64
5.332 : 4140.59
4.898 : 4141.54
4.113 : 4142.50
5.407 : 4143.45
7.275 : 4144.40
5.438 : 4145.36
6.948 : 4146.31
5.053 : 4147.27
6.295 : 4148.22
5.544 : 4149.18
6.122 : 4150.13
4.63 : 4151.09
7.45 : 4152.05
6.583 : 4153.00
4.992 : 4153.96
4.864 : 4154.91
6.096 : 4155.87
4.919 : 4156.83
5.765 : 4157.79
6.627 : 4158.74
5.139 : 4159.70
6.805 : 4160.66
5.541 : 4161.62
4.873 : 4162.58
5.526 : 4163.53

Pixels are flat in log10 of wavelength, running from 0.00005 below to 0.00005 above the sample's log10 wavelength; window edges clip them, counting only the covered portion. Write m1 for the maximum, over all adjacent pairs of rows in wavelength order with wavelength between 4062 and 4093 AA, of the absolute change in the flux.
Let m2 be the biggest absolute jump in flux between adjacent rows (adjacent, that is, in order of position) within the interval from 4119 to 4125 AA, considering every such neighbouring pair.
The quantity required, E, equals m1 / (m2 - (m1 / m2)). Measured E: 5.7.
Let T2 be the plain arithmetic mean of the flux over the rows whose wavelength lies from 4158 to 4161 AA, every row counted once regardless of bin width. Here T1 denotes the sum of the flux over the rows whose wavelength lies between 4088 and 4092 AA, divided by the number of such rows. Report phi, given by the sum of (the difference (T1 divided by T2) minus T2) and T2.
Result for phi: 0.85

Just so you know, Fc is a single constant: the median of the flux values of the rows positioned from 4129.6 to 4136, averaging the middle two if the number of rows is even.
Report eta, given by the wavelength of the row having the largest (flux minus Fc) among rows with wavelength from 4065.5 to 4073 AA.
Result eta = 4072.51 AA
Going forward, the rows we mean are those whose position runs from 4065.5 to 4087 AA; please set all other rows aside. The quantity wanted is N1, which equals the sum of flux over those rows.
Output 120.0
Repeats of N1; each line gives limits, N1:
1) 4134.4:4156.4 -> 128.4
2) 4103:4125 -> 123.8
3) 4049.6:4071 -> 110.8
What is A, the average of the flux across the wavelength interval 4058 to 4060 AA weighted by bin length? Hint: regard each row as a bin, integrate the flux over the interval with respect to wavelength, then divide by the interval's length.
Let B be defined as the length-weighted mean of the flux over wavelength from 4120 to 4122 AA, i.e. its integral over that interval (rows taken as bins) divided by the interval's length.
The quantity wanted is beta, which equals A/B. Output 0.92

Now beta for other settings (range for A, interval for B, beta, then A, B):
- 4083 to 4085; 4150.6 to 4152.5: 0.93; 5.55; 6.0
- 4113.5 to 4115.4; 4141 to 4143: 0.94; 4.25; 4.5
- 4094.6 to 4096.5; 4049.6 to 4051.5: 1.08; 6.05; 5.6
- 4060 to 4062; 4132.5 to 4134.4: 0.79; 4.37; 5.5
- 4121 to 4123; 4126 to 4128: 0.87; 4.57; 5.2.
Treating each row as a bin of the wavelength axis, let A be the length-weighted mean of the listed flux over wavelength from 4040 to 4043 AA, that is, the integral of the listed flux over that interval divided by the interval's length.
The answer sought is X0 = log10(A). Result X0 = 0.737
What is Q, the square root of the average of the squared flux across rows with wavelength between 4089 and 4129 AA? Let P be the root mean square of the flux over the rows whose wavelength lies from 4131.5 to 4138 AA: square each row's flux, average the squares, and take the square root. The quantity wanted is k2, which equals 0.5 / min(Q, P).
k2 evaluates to 0.094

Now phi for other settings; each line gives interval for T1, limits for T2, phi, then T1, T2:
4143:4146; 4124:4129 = 1.05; 6.0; 5.73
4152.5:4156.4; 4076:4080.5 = 1.00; 5.6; 5.62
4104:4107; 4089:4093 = 1.24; 6.1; 4.94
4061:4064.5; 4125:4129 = 0.81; 4.4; 5.48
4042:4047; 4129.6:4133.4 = 0.91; 5.7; 6.26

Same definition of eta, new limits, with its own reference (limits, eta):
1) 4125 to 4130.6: 4129.16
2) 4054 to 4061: 4059.40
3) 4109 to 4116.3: 4109.25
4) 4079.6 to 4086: 4084.72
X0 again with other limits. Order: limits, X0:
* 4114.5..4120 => 0.679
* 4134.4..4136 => 0.712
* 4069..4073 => 0.707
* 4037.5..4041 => 0.711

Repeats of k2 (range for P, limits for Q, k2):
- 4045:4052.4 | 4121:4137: 0.089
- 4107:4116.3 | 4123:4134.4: 0.091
